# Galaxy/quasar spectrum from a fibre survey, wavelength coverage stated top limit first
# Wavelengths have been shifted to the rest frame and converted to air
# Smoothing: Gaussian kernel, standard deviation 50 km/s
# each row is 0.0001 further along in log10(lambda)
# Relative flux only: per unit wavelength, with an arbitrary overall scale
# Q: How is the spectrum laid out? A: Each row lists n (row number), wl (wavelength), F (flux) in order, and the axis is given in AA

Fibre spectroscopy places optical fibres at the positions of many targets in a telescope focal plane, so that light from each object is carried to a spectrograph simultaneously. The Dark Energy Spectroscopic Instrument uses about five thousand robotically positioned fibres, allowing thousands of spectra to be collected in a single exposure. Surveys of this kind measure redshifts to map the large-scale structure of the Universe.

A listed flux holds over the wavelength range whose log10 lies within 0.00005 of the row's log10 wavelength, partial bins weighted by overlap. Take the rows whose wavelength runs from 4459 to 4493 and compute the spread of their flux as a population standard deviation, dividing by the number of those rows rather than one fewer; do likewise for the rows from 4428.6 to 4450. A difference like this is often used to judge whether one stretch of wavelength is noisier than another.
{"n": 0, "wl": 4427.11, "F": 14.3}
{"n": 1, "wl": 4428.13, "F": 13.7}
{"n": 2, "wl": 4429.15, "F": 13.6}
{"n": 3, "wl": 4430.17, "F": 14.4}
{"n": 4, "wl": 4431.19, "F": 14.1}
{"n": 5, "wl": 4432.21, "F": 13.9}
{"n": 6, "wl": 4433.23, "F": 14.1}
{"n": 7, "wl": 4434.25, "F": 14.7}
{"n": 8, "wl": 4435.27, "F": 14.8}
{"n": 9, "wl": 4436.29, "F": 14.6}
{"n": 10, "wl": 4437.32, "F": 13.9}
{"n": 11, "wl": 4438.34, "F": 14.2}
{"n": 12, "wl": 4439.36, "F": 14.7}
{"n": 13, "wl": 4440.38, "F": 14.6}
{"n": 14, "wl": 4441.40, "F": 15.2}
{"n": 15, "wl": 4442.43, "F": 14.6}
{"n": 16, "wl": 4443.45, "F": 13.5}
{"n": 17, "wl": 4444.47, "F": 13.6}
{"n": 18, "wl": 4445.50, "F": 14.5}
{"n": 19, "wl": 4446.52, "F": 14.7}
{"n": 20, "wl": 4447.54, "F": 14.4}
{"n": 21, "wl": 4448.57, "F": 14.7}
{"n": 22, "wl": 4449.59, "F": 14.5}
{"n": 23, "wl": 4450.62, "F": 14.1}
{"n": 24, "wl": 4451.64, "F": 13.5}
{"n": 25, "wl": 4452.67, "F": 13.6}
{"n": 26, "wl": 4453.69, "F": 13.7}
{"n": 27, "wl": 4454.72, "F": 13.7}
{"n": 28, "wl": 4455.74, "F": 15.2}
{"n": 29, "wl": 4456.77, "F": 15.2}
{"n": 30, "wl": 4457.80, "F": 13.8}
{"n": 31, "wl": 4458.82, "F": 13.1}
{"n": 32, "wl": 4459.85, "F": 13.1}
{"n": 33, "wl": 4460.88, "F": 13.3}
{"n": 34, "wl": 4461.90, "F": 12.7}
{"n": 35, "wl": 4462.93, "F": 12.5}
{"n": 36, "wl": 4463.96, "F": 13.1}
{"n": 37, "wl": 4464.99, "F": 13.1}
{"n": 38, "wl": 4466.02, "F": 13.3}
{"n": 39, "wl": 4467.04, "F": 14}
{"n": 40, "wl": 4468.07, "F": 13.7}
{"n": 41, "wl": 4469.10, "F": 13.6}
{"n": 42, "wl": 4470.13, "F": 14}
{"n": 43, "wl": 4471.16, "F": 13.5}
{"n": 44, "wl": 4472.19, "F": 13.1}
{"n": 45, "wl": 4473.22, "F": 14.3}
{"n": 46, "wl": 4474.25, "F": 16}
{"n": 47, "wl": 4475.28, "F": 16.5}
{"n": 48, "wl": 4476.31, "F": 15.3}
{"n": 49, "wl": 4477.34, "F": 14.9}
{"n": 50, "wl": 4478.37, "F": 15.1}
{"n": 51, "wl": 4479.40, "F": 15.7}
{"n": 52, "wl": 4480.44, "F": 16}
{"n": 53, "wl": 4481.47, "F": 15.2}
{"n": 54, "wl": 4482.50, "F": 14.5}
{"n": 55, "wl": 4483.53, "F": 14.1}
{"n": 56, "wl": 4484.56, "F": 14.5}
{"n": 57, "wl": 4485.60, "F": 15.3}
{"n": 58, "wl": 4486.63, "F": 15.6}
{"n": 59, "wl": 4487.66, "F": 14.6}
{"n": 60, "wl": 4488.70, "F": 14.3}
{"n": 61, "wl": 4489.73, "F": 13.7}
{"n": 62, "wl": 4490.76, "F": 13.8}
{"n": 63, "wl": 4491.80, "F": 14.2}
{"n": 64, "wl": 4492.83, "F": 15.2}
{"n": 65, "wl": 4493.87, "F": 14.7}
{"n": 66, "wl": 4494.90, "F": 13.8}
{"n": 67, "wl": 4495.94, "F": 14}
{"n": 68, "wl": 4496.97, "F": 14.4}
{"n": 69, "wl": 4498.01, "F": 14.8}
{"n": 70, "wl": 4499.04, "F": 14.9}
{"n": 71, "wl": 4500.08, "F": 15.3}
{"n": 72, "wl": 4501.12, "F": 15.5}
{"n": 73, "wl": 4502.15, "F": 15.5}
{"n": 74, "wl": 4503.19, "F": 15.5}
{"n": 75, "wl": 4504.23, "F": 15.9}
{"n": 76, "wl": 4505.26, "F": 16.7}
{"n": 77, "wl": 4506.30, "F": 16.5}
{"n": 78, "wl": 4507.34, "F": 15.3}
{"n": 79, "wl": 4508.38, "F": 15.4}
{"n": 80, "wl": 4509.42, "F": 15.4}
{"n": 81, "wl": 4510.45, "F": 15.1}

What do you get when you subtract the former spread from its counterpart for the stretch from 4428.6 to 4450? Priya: -0.6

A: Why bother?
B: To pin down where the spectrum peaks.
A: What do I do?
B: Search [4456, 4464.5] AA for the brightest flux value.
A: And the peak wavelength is 4456.77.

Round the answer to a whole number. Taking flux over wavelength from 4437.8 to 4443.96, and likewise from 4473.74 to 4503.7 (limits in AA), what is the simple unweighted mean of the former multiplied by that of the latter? 216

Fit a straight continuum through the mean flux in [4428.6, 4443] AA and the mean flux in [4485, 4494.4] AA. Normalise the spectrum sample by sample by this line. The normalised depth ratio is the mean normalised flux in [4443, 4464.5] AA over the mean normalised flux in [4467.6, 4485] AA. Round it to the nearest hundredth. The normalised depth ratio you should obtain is 0.95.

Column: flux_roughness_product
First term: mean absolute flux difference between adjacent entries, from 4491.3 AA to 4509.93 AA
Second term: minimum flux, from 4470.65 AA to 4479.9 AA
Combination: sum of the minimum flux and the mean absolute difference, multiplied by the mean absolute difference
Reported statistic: 5.4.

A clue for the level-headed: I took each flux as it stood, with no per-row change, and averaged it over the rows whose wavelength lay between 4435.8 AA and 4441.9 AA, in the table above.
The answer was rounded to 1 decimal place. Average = 14.5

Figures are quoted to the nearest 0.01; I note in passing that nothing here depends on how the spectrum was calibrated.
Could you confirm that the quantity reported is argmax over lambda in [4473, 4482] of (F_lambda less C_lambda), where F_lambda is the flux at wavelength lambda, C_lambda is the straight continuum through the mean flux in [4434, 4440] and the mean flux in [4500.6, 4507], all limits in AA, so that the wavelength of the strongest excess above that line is 4475.28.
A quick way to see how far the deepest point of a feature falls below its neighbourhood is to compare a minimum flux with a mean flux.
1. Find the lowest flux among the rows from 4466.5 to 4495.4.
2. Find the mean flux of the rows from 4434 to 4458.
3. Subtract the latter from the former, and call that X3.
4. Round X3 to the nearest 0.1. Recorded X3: -1.2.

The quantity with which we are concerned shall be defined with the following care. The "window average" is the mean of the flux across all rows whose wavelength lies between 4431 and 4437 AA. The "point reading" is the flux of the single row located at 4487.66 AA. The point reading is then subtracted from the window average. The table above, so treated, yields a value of -0.2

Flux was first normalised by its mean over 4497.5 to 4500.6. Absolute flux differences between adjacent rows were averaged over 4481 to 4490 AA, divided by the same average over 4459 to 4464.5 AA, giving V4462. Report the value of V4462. 1.4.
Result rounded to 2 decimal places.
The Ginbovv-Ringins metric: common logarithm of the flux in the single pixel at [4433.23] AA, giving 1.15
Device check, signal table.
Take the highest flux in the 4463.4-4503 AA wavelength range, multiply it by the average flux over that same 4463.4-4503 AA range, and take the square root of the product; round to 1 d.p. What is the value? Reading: 15.5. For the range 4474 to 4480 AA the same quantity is 16.0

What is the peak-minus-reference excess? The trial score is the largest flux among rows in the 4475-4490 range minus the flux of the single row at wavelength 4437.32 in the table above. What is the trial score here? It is 2.60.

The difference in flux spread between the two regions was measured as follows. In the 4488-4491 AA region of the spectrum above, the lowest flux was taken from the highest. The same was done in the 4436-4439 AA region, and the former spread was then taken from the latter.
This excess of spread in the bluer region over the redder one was 0.1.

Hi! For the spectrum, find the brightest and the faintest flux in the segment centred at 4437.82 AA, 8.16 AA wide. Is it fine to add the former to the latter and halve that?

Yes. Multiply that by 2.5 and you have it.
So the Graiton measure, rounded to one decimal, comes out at 36.4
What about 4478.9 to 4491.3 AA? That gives 37.1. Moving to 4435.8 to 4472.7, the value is 34.6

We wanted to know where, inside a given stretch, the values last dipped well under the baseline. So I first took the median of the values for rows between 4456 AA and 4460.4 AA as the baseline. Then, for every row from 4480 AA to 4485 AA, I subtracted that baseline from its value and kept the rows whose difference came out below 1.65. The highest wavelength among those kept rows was 4484.56 AA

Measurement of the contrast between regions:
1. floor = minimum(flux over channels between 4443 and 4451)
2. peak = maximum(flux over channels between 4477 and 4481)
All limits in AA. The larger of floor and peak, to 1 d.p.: 16.0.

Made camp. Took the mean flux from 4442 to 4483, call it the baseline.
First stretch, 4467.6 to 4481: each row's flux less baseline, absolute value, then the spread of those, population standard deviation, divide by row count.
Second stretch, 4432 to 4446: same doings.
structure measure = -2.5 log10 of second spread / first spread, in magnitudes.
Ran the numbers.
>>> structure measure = 1.1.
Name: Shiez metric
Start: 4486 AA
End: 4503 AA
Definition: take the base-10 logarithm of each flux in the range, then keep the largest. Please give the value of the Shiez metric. 1.19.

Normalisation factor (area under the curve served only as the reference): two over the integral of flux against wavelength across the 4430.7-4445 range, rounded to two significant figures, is 0.0098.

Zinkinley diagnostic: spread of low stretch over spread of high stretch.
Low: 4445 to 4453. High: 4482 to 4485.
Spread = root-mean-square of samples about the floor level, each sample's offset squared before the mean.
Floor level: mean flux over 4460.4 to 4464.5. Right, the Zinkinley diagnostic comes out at 1.0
